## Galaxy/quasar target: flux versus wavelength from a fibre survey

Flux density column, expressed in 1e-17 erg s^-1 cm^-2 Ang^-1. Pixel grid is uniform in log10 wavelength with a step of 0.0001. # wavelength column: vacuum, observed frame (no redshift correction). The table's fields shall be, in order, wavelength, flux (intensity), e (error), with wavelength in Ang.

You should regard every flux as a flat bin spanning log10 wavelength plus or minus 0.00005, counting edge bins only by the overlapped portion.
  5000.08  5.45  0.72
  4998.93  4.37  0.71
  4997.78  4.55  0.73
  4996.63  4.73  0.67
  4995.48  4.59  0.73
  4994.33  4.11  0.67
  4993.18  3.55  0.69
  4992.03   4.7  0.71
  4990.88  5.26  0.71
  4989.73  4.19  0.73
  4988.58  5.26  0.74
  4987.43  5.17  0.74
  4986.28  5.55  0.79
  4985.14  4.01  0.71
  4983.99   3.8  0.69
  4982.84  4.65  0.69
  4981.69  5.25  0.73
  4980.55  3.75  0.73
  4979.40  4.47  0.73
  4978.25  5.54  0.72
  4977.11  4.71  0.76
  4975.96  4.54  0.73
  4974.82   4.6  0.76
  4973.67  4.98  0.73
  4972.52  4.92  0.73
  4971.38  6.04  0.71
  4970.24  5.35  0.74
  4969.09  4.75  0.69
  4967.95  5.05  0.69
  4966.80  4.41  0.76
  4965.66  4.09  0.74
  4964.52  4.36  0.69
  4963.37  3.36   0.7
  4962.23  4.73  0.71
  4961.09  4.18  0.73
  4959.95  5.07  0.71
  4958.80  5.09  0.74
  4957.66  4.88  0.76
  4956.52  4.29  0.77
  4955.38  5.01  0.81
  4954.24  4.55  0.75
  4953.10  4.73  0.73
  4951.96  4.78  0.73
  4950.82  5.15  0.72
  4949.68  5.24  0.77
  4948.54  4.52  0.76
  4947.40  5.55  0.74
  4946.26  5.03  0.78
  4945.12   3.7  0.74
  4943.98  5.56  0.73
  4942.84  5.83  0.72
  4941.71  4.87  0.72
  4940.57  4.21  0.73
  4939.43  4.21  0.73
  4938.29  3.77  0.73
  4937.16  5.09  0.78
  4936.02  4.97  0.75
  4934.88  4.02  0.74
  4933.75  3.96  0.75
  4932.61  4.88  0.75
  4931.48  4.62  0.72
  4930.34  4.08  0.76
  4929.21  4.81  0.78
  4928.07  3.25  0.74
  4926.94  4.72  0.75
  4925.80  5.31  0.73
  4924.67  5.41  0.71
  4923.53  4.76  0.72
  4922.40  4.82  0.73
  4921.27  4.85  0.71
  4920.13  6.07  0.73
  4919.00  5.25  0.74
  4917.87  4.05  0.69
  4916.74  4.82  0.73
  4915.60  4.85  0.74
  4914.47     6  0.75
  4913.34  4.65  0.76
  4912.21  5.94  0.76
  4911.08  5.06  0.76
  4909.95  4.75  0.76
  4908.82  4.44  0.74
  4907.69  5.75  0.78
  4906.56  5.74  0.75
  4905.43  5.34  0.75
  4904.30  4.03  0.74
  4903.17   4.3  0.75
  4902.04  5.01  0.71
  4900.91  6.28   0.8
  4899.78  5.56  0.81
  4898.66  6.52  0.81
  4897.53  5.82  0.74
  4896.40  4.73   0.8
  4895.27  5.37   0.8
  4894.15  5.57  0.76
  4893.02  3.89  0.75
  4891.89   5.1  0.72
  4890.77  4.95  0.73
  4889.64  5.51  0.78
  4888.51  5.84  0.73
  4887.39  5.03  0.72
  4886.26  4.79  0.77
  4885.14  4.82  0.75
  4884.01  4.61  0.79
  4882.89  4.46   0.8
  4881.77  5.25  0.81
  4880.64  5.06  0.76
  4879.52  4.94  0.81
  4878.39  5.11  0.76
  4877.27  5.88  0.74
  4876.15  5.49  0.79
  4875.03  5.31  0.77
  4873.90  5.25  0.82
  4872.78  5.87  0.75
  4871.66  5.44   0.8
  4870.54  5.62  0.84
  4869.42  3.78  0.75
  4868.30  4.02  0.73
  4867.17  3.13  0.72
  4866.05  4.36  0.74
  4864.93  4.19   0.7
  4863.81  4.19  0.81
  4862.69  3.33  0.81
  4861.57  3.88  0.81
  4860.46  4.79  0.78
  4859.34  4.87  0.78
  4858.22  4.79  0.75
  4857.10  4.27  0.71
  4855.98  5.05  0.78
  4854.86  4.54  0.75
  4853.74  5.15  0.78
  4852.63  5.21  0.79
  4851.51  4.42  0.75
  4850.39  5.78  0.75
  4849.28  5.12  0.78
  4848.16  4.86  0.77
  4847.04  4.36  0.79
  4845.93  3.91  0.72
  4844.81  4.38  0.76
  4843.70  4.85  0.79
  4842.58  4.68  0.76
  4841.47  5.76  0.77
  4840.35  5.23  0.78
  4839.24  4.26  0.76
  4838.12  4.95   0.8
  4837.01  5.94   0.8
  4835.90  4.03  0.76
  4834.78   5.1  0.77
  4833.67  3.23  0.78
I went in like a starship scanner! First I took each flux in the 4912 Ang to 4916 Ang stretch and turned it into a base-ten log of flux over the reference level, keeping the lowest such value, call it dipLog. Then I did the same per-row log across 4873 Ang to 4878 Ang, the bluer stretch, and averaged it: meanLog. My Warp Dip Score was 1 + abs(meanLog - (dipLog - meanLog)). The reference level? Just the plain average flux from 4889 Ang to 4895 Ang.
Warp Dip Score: 1.11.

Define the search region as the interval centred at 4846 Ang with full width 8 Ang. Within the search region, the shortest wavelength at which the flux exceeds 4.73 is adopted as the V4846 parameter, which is 4843.70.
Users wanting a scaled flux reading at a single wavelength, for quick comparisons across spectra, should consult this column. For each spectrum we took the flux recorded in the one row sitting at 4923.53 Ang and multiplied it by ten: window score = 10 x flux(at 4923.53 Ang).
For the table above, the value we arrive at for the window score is 48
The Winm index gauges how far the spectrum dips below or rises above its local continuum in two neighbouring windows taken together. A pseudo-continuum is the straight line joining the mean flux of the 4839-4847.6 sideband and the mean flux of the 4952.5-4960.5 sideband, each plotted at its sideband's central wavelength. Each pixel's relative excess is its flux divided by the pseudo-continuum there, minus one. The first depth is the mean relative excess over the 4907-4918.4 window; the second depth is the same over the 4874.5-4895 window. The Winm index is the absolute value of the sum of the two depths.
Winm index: 0.135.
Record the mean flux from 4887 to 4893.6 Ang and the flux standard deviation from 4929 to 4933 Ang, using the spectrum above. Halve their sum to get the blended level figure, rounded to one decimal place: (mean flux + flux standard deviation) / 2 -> 2.7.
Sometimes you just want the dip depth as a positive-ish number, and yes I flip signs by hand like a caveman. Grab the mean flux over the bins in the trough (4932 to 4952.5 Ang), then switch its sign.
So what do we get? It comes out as -4.74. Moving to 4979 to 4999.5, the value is -4.55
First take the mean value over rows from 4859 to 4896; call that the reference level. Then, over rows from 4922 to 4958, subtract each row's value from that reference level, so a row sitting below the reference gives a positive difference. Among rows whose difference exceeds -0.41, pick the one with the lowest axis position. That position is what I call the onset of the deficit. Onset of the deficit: 4922.40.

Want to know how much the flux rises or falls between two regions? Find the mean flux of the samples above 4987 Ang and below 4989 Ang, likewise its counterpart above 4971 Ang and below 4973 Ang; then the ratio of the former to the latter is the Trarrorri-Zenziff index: 1.0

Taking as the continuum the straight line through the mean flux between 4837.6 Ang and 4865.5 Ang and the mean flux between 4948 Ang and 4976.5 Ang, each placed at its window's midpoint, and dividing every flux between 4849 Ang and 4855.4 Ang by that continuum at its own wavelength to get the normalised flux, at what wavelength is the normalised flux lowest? 4851.51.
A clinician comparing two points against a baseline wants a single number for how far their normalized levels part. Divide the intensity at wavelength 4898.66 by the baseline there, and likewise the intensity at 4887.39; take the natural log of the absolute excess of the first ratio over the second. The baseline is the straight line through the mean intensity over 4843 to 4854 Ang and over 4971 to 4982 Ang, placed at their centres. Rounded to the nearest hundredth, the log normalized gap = -1.18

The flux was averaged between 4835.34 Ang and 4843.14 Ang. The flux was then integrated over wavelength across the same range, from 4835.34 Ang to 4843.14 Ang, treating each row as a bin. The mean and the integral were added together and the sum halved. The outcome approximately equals 21.9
